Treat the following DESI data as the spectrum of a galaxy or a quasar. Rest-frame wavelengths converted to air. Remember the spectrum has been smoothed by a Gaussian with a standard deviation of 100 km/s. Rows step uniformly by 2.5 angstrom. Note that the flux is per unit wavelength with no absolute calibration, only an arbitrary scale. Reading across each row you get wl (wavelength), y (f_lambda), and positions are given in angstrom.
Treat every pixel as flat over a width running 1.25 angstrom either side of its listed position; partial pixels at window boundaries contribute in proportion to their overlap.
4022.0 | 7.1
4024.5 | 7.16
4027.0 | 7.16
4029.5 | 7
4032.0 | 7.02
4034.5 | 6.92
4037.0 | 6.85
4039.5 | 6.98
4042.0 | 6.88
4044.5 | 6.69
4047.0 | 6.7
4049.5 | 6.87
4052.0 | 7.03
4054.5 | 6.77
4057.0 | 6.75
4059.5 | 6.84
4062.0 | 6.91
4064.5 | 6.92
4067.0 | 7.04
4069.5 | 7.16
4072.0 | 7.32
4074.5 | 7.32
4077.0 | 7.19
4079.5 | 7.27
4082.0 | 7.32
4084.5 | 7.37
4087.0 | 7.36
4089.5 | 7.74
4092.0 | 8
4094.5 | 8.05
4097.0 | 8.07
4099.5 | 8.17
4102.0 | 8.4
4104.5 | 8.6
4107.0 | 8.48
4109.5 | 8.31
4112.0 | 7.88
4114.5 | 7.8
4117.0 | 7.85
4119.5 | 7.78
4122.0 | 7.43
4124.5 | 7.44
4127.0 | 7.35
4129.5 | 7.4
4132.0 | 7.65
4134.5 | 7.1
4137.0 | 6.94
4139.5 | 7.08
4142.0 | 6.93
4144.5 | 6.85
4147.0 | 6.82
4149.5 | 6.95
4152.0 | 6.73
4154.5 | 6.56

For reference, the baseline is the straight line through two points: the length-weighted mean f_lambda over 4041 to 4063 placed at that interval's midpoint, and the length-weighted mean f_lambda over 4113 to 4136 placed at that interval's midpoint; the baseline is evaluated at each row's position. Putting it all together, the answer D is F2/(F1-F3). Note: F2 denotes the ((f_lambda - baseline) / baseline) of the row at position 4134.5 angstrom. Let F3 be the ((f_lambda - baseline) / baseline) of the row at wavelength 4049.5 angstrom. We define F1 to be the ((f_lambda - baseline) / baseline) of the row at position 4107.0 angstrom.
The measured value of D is -0.5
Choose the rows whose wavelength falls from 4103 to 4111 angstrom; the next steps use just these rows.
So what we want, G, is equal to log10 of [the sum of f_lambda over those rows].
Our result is 1.40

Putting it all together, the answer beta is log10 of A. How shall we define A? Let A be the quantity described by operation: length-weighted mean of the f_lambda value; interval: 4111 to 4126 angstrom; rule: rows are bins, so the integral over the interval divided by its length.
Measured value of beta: 0.89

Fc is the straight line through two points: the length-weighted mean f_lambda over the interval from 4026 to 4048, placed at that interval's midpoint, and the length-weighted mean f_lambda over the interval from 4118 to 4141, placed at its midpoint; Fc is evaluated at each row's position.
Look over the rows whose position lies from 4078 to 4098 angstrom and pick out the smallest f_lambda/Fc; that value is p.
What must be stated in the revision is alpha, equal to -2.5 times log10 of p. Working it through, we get -0.02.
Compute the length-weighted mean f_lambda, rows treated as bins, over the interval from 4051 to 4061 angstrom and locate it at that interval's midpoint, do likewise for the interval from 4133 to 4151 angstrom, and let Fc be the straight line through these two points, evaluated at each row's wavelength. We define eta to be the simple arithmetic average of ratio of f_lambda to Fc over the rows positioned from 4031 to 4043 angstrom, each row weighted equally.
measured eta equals 1.02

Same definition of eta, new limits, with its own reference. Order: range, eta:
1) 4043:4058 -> 0.99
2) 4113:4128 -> 1.10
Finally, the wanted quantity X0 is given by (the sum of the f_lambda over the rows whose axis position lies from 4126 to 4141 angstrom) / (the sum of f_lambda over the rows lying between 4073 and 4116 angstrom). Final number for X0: 0.3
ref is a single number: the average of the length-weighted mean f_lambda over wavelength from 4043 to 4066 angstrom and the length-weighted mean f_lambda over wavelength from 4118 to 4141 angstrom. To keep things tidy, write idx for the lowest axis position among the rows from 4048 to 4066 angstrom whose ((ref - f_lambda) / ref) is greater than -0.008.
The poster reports 4049.5 angstrom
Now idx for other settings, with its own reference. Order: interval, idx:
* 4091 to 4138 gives 4134.5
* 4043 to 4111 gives 4044.5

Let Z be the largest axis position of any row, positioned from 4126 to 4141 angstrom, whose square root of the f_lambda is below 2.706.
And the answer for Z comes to 4139.5 angstrom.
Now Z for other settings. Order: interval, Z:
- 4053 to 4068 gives 4067.0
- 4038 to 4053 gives 4052.0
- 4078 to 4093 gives 4082.0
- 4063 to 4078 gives 4077.0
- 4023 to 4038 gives 4037.0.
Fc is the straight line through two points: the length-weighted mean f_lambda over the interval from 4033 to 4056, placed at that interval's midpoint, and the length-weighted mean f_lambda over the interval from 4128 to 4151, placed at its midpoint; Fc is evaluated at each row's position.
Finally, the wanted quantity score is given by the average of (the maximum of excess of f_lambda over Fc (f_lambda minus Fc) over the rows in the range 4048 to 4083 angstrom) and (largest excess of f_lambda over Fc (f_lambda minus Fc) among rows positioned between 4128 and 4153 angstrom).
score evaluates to 0.49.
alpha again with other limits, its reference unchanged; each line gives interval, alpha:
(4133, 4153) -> 0.11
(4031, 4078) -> 0.04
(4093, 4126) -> -0.02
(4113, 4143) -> 0.07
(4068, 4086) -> -0.01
